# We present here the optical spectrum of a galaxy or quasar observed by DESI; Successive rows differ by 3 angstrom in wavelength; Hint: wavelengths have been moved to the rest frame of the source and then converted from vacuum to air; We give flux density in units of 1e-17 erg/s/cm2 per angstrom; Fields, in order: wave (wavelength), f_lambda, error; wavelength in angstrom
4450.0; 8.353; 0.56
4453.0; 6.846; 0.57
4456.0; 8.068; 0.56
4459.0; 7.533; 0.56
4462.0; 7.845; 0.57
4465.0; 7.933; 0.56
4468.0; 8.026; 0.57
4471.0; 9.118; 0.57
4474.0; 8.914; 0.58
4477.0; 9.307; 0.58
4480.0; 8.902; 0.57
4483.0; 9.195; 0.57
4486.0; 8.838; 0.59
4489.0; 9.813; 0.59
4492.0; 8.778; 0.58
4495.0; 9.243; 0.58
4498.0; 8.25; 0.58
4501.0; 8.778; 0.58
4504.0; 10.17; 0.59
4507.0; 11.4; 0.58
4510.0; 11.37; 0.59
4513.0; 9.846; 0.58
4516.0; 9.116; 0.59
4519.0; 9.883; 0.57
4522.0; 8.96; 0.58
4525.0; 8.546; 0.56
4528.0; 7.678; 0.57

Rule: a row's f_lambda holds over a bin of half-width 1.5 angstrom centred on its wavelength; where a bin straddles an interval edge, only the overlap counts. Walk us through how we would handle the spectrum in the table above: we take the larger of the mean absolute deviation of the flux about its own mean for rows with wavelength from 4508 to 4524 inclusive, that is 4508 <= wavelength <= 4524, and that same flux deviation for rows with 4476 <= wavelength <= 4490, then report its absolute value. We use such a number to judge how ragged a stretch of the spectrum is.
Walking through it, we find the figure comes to 0.64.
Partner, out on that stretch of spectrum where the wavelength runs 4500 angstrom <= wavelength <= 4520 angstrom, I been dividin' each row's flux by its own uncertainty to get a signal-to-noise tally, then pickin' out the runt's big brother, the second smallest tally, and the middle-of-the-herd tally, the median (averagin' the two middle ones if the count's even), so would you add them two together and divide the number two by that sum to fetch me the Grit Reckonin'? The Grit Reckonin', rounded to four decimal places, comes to 0.0612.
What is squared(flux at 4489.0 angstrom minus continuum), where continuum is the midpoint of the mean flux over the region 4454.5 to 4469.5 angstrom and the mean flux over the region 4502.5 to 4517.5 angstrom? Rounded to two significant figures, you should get 0.47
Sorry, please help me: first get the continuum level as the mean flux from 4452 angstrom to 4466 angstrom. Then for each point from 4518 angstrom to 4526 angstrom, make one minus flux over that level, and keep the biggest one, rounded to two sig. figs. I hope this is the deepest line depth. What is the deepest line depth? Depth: -0.12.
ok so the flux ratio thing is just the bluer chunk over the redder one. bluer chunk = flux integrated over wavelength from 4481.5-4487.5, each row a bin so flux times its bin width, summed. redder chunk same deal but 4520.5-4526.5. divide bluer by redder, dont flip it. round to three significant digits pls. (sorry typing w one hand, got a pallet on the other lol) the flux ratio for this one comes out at 1.03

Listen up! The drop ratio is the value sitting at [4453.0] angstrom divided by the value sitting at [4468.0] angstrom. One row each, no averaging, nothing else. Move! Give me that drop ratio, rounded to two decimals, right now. 0.85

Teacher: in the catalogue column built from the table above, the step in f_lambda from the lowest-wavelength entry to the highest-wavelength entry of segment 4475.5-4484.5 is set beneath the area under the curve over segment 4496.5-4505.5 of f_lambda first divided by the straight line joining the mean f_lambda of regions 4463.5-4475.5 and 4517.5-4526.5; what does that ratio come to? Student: -82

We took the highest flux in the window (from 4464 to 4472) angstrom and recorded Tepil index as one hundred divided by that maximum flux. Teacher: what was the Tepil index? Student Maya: 11.0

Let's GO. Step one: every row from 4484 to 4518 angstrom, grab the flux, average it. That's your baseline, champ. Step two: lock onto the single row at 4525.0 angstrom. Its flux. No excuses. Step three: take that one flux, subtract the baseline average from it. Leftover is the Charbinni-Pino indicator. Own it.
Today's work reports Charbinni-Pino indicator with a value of -1.1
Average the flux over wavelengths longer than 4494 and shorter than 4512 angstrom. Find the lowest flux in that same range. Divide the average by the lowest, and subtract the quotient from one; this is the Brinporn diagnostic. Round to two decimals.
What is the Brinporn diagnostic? -0.20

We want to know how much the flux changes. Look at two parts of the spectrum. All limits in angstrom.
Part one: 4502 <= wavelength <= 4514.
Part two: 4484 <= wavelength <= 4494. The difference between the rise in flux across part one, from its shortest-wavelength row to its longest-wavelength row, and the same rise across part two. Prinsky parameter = 0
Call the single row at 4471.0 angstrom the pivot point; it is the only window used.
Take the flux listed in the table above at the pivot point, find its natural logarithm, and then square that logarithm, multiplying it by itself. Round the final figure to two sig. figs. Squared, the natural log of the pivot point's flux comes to 4.9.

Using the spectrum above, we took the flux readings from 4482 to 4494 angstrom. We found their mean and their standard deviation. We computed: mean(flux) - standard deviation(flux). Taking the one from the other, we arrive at 8.7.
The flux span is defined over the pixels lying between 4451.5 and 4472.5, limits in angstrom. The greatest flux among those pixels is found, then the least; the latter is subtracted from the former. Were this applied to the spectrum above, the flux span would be 2.3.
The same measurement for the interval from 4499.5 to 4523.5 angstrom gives 2.6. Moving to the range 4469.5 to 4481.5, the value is 0.4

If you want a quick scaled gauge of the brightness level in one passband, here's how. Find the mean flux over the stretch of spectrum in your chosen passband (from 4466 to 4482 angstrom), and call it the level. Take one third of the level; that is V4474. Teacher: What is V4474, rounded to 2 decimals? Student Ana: 2.95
